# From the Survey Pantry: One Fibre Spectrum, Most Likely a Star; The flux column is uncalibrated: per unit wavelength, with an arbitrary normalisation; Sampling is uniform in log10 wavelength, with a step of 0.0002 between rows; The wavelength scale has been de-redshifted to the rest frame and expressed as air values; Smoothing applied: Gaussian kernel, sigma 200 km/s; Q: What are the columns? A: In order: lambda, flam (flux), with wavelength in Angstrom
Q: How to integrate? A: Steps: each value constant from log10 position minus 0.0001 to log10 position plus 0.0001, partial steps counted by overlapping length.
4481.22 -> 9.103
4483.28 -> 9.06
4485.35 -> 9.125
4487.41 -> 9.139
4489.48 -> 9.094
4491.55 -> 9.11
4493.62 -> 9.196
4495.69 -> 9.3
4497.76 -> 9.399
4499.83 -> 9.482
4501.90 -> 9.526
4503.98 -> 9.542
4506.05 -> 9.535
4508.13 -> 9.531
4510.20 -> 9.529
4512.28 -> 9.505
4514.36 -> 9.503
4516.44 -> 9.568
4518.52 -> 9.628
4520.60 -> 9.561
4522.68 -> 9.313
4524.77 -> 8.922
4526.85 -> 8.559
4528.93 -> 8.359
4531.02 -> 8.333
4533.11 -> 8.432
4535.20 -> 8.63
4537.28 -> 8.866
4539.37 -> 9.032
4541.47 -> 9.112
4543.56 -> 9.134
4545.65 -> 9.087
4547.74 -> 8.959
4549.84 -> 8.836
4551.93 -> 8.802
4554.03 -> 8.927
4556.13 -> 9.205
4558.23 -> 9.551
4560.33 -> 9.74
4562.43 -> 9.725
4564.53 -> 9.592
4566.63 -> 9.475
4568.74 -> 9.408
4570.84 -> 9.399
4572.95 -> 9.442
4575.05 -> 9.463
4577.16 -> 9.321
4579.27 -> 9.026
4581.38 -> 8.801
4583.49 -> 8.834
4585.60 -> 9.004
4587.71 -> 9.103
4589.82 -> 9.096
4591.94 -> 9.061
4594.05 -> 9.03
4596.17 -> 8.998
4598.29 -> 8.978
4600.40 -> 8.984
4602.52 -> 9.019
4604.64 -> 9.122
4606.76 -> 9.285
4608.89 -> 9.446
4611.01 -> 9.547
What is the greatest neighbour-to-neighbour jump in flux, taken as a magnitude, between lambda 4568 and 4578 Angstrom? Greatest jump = 0.14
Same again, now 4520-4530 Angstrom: 0.39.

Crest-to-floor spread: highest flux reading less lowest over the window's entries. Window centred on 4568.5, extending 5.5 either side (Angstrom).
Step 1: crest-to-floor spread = 0.19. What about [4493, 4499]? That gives 0.20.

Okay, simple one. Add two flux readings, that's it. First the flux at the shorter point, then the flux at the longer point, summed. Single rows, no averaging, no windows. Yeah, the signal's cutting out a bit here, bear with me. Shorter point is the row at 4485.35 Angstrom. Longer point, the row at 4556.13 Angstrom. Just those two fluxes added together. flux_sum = 18.3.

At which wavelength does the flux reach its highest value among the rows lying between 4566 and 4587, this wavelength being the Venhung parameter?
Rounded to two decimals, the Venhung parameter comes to 4566.63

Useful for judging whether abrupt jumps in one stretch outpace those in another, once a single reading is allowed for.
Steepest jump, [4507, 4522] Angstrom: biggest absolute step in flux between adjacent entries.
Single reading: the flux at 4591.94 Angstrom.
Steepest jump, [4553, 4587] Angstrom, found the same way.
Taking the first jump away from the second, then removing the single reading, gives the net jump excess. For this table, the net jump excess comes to -8.78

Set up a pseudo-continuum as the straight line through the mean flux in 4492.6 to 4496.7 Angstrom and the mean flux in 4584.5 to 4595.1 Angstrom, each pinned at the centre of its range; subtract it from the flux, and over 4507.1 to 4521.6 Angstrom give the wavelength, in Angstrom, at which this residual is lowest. 4512.28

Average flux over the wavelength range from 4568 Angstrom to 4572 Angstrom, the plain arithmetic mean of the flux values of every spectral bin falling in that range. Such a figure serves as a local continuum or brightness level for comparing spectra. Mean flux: 9.40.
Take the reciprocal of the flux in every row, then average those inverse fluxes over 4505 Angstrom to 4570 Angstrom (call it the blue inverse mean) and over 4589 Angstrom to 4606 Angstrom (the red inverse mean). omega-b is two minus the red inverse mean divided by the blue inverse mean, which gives 0.99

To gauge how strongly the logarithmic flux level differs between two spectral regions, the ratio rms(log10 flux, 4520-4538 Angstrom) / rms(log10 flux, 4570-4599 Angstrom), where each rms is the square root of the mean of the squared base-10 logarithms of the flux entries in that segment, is 0.983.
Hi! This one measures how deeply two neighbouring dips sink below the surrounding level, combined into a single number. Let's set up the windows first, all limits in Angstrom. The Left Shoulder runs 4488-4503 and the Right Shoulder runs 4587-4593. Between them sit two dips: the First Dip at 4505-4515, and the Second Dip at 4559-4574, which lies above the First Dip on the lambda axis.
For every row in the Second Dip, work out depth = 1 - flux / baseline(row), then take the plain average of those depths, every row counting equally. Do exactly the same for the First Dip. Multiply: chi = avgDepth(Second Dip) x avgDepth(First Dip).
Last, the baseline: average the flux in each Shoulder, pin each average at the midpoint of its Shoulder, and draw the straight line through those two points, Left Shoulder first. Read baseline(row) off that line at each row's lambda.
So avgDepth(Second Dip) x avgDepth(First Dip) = 0.0012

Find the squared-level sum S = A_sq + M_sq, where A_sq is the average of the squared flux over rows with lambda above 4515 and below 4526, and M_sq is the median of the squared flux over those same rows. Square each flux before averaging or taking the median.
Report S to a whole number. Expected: 180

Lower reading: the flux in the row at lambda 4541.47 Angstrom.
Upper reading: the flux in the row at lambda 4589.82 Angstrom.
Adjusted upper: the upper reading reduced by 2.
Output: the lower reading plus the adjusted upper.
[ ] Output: 16.2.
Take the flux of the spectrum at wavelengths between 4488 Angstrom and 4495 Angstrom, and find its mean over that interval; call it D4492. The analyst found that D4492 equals 9.13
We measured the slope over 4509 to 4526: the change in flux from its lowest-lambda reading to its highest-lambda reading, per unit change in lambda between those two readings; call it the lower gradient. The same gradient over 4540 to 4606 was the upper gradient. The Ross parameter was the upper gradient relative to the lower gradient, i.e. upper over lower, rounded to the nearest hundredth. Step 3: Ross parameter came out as 0.00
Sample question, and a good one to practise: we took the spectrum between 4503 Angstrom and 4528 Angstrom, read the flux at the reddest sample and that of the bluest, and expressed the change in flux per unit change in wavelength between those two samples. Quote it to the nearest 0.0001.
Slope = -0.0430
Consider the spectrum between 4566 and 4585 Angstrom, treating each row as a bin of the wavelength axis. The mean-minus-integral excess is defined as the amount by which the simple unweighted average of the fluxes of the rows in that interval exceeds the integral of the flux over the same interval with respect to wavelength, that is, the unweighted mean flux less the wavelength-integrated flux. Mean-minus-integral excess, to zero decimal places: -166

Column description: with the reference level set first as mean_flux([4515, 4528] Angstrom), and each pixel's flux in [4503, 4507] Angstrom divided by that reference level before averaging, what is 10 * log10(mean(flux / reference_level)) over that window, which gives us 0.13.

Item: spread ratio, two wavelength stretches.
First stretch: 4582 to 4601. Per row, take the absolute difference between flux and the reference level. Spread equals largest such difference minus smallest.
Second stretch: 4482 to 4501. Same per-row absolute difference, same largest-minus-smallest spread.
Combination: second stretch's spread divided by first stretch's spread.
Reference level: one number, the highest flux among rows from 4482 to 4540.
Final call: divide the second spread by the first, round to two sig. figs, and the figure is 1.6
